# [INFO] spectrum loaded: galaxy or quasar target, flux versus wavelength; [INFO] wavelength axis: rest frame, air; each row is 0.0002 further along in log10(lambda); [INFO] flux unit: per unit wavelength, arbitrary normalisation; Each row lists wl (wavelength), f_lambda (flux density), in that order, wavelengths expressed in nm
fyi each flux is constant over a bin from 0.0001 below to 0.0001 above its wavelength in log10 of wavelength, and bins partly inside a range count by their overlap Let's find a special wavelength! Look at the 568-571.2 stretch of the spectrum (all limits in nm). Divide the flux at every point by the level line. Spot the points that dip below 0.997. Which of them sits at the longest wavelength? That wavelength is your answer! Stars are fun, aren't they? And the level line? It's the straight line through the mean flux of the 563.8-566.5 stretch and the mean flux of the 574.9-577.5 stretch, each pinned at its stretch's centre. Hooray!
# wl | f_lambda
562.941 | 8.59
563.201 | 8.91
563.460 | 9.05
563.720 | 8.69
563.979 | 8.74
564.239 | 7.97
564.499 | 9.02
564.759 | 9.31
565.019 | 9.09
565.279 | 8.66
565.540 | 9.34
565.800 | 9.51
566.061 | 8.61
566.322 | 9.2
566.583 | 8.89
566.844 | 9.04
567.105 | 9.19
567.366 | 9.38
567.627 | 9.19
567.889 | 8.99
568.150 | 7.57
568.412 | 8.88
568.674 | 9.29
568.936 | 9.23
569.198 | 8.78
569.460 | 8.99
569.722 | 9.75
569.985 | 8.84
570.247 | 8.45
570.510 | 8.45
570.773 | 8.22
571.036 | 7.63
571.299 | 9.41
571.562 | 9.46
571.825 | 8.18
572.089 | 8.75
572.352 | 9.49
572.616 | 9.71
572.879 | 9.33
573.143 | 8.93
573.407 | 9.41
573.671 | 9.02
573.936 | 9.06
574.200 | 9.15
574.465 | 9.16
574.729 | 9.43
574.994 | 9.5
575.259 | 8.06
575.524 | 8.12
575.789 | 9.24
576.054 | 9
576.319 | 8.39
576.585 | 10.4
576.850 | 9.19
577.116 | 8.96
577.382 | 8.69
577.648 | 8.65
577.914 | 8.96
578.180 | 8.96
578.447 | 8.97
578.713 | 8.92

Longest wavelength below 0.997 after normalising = 571.036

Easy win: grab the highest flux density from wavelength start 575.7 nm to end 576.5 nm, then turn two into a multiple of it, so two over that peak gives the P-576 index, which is 0.216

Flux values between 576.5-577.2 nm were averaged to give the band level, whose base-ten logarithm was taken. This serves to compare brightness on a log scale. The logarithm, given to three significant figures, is 0.978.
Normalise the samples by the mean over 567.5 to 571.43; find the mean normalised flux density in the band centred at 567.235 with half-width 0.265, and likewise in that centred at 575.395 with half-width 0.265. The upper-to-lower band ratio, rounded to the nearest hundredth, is 0.87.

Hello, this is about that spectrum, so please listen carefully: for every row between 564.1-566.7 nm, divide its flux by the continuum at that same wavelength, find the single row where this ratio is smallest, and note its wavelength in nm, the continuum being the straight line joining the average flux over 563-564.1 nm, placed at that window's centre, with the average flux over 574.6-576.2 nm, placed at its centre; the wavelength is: 564.239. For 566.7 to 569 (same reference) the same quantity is 568.150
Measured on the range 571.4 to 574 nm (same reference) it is 571.825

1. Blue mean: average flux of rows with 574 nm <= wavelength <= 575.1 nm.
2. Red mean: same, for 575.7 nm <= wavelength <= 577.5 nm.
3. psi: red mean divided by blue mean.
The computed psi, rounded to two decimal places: 0.98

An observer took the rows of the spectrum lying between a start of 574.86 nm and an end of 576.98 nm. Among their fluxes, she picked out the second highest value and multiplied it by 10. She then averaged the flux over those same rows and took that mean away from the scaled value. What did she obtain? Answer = 86.0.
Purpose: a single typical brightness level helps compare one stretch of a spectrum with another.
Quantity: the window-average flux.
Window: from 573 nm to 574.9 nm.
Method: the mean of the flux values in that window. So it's 9.17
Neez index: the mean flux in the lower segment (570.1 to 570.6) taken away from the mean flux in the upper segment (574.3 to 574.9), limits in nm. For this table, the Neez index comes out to 0.8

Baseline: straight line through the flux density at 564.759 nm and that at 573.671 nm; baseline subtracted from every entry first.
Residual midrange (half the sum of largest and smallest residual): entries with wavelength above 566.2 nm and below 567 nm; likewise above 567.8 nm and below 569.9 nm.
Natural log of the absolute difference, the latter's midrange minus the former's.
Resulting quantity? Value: -1.19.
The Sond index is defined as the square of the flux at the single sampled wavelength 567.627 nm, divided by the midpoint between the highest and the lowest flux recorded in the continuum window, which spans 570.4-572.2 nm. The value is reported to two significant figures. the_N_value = 9.9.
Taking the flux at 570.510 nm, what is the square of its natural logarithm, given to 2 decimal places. 4.55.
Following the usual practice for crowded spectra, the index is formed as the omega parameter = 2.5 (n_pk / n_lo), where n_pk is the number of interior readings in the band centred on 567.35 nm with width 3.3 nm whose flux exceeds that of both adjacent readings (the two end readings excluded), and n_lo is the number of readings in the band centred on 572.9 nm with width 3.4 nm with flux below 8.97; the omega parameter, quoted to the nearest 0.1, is 2.5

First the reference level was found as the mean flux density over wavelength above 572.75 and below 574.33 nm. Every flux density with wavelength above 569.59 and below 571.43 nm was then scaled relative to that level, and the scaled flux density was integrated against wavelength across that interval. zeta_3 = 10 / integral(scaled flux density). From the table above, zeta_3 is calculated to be 5.73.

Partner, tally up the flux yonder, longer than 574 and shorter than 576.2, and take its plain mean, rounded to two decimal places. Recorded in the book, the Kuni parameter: 8.96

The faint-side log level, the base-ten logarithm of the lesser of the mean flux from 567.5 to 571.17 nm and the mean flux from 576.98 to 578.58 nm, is 0.941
